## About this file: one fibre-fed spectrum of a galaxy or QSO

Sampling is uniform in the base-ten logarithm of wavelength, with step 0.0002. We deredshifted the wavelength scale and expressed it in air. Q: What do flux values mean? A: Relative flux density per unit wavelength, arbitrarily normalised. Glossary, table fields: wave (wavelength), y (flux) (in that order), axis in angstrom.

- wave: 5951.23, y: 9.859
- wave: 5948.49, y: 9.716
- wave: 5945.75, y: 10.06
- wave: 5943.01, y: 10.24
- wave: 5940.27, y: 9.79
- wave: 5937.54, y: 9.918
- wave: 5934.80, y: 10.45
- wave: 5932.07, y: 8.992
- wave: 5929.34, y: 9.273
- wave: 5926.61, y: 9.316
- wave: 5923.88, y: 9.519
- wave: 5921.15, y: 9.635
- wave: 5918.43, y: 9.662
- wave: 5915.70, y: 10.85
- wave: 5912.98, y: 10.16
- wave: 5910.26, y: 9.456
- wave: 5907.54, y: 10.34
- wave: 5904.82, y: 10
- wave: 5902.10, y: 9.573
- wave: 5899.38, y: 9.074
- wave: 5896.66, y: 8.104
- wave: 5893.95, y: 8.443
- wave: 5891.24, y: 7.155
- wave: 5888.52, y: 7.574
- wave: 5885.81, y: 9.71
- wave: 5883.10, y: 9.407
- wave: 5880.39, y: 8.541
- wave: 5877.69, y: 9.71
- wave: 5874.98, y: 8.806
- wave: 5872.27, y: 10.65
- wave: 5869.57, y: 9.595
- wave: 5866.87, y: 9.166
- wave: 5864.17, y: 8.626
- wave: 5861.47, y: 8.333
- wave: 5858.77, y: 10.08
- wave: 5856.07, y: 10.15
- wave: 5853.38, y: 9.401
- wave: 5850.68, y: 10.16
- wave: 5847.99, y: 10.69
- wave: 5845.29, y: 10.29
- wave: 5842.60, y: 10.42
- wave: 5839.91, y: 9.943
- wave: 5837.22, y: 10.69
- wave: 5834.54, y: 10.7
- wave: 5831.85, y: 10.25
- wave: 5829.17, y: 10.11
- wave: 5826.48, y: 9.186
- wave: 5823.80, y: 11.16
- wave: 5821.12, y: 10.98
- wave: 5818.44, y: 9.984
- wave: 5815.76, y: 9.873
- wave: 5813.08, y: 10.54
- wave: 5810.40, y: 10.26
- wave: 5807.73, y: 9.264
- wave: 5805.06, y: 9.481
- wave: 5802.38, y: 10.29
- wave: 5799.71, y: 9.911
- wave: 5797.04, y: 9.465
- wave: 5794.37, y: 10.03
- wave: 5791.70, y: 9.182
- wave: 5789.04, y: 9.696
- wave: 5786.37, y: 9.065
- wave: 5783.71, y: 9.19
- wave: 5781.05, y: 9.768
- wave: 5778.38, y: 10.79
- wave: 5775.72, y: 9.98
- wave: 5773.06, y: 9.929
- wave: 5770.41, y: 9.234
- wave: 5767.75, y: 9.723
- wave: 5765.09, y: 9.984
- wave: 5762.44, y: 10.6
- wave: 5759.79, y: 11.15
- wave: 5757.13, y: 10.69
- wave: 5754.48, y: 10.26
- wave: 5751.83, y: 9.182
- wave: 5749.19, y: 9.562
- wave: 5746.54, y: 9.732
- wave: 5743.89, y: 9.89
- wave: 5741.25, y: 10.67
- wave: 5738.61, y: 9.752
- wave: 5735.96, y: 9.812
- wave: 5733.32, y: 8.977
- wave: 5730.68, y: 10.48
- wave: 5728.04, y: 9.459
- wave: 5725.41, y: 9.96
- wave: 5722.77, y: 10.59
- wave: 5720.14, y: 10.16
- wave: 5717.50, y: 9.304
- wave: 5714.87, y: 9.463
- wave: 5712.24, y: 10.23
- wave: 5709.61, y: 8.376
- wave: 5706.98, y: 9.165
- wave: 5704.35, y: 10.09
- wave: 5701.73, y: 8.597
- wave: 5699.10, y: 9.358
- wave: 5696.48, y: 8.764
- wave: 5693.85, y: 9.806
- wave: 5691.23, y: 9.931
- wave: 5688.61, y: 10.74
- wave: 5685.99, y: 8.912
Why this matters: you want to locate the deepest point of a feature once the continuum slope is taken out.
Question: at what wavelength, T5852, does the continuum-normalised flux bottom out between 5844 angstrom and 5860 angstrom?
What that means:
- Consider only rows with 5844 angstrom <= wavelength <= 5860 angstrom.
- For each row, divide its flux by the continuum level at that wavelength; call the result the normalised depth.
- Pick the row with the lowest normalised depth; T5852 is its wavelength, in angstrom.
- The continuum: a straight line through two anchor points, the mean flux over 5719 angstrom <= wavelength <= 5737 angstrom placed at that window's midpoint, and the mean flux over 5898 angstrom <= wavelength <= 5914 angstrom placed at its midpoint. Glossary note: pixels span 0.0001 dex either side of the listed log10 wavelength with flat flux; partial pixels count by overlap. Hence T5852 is 5853.38 angstrom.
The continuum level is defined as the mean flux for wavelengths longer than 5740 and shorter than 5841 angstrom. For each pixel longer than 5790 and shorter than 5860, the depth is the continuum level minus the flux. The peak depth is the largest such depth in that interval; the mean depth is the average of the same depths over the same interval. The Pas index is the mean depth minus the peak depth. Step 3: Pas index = -0.91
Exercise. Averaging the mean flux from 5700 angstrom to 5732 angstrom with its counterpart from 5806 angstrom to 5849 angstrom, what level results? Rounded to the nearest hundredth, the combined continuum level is 9.96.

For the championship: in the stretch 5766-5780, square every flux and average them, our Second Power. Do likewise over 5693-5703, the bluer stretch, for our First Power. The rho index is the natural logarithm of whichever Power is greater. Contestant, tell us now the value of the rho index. 4.59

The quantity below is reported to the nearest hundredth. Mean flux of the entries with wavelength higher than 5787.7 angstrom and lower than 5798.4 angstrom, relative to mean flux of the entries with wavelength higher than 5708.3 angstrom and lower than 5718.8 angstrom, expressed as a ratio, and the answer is 1.03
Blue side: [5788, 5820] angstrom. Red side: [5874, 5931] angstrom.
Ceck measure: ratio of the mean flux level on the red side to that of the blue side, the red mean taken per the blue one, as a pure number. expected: 0.94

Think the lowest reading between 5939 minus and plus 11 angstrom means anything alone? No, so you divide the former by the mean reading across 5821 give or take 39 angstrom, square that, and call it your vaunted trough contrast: 0.81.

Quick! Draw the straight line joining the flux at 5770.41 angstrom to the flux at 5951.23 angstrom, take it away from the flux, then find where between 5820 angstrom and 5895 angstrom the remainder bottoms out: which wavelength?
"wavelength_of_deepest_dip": 5891.24 angstrom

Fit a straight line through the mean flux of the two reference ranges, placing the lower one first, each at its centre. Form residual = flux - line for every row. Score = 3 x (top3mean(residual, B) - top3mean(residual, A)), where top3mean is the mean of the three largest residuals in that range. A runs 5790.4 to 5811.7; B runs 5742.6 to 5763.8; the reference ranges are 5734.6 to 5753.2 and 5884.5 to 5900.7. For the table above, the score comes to 0.6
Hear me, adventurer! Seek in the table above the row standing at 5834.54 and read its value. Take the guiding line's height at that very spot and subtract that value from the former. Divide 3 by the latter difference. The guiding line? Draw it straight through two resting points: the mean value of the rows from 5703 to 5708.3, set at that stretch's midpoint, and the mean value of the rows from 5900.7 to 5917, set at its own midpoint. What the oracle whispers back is -4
